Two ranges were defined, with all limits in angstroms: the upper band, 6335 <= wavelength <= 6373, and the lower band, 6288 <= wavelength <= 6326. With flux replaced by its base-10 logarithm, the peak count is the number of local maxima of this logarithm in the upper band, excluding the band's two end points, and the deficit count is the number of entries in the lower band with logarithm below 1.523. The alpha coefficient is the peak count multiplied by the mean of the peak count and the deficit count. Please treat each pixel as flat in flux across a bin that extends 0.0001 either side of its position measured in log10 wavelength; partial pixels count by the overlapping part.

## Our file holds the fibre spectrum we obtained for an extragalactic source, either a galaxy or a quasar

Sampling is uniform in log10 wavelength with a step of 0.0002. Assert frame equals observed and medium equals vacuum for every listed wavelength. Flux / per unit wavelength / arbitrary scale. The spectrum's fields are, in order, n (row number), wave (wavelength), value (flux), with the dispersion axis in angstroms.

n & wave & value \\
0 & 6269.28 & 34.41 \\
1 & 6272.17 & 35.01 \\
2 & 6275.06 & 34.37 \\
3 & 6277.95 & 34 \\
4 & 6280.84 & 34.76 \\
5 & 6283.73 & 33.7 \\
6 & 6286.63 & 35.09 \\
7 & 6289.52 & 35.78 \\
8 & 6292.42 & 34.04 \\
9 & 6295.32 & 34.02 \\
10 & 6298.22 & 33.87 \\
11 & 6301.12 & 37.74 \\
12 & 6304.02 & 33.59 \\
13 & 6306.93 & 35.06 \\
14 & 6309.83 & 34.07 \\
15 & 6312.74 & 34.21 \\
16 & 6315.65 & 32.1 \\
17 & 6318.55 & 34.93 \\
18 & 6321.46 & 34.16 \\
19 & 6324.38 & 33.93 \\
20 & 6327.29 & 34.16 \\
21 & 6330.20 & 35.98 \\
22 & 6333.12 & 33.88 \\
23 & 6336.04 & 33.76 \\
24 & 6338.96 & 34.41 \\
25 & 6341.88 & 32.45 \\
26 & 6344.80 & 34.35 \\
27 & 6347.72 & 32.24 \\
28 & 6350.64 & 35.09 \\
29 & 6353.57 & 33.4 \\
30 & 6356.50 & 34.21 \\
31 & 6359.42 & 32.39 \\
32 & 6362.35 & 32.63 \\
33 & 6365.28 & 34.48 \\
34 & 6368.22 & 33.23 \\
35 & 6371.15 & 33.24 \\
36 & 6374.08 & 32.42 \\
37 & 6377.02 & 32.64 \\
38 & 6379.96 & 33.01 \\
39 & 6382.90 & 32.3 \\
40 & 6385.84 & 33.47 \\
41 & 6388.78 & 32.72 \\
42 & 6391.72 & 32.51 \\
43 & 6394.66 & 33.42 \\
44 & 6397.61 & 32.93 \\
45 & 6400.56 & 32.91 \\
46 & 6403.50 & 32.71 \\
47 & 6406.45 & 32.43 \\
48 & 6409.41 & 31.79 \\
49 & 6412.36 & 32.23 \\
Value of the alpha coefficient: 15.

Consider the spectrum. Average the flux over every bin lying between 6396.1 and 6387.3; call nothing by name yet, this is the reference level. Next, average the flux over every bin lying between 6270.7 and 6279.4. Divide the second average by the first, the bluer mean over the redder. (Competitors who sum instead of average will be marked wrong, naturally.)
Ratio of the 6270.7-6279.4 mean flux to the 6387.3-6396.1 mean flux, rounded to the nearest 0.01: 1.05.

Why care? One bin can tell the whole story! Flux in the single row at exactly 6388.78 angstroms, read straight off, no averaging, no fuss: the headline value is 32.72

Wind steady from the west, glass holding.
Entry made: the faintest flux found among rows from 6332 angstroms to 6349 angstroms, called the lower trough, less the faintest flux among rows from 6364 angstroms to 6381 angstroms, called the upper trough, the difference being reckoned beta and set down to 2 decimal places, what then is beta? -0.18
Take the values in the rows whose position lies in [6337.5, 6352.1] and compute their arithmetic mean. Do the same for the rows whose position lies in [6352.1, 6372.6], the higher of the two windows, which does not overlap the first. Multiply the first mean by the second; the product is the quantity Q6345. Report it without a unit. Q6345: 1125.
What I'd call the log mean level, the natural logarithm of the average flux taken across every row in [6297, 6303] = 3.58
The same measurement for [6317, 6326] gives 3.54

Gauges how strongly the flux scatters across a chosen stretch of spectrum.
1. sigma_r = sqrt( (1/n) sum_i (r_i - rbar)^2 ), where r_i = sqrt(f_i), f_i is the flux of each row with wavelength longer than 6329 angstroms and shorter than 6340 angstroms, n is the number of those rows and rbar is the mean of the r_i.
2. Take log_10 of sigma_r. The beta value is -1.1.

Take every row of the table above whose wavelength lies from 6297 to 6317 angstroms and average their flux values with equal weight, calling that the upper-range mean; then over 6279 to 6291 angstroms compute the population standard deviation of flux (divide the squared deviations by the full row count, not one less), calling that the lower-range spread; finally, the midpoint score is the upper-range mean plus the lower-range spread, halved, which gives 17.6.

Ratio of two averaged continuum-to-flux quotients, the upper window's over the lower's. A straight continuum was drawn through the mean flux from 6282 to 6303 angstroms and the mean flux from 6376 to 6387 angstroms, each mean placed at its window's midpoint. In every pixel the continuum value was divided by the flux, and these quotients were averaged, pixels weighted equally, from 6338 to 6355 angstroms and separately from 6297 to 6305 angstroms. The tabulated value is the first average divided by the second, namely 1.01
